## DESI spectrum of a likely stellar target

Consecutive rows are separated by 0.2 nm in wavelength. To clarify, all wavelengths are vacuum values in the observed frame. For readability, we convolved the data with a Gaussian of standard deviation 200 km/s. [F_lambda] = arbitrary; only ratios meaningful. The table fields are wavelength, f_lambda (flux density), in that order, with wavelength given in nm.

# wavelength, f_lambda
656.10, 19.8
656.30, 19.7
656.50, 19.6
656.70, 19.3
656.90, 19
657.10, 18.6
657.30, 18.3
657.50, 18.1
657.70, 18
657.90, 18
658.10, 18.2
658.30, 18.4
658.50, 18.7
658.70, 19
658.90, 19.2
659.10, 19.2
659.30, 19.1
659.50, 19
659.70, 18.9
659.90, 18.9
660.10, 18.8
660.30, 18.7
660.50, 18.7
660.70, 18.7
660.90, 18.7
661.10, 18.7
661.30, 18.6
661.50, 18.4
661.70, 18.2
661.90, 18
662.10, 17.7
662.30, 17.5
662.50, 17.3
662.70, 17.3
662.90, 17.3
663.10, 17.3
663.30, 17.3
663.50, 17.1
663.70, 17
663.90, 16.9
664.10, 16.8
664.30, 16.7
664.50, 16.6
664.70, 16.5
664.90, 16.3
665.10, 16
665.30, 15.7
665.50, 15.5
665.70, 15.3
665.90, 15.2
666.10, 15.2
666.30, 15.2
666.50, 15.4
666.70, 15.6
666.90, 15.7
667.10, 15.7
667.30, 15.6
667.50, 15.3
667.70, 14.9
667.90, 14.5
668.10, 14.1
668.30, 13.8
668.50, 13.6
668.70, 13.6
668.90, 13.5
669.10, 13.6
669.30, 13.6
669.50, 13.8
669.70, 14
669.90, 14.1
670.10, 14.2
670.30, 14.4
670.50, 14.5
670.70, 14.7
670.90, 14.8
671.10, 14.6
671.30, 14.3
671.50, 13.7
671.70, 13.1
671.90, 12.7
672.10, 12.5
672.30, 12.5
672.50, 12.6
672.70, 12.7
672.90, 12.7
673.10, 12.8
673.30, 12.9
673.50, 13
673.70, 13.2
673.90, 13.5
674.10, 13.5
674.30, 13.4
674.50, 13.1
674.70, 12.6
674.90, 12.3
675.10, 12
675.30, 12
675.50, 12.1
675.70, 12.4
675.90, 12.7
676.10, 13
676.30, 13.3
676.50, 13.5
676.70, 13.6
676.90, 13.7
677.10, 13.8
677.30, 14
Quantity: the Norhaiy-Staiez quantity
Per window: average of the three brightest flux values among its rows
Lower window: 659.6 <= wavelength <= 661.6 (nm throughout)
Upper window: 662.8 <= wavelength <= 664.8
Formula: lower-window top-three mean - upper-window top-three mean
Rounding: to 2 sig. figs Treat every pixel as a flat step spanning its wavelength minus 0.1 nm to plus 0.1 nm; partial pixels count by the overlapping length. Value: 1.6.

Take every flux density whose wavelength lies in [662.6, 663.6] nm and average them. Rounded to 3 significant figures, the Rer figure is 17.3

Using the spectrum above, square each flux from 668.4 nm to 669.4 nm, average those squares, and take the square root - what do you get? 14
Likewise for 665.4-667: 15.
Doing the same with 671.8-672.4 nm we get 13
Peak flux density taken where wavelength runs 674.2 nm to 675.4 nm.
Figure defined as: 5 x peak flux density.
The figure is 67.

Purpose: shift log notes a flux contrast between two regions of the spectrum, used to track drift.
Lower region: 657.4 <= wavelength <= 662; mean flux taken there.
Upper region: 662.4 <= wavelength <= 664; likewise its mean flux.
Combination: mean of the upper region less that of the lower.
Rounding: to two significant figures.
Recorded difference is -1.4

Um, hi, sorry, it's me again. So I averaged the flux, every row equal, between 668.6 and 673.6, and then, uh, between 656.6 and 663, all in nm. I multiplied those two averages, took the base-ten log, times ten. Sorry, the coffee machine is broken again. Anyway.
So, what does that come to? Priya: 24.0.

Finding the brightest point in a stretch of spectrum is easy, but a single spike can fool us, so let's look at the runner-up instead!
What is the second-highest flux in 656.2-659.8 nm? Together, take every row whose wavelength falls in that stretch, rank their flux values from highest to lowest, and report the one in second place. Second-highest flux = 19.6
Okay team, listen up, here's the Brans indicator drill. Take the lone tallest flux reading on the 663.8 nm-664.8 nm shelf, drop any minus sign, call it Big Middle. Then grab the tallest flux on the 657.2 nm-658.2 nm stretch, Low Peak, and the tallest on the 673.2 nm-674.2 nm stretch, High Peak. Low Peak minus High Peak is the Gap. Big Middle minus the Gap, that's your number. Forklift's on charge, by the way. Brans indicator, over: 12.1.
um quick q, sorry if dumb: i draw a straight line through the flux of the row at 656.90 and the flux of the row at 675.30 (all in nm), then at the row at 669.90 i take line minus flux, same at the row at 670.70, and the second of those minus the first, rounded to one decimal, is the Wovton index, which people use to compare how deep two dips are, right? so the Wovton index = -0.9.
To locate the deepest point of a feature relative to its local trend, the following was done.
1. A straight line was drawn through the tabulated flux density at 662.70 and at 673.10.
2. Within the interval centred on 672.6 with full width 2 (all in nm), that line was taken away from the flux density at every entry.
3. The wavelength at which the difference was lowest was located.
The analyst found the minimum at 672.10 nm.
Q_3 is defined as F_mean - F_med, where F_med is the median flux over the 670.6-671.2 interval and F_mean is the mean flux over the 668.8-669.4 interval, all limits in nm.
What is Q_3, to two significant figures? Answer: -1.1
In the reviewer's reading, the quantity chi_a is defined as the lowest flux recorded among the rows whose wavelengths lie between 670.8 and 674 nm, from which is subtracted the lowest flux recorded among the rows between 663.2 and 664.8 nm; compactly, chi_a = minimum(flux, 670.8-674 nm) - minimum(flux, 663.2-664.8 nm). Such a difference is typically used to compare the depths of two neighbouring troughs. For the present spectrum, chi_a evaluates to -4.0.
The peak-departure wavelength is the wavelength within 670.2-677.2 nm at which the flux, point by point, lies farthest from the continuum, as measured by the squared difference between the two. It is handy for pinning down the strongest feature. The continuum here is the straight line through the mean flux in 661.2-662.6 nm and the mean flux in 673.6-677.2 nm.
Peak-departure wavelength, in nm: 672.10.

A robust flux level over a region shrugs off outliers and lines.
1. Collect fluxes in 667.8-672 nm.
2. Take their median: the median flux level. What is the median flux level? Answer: 14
